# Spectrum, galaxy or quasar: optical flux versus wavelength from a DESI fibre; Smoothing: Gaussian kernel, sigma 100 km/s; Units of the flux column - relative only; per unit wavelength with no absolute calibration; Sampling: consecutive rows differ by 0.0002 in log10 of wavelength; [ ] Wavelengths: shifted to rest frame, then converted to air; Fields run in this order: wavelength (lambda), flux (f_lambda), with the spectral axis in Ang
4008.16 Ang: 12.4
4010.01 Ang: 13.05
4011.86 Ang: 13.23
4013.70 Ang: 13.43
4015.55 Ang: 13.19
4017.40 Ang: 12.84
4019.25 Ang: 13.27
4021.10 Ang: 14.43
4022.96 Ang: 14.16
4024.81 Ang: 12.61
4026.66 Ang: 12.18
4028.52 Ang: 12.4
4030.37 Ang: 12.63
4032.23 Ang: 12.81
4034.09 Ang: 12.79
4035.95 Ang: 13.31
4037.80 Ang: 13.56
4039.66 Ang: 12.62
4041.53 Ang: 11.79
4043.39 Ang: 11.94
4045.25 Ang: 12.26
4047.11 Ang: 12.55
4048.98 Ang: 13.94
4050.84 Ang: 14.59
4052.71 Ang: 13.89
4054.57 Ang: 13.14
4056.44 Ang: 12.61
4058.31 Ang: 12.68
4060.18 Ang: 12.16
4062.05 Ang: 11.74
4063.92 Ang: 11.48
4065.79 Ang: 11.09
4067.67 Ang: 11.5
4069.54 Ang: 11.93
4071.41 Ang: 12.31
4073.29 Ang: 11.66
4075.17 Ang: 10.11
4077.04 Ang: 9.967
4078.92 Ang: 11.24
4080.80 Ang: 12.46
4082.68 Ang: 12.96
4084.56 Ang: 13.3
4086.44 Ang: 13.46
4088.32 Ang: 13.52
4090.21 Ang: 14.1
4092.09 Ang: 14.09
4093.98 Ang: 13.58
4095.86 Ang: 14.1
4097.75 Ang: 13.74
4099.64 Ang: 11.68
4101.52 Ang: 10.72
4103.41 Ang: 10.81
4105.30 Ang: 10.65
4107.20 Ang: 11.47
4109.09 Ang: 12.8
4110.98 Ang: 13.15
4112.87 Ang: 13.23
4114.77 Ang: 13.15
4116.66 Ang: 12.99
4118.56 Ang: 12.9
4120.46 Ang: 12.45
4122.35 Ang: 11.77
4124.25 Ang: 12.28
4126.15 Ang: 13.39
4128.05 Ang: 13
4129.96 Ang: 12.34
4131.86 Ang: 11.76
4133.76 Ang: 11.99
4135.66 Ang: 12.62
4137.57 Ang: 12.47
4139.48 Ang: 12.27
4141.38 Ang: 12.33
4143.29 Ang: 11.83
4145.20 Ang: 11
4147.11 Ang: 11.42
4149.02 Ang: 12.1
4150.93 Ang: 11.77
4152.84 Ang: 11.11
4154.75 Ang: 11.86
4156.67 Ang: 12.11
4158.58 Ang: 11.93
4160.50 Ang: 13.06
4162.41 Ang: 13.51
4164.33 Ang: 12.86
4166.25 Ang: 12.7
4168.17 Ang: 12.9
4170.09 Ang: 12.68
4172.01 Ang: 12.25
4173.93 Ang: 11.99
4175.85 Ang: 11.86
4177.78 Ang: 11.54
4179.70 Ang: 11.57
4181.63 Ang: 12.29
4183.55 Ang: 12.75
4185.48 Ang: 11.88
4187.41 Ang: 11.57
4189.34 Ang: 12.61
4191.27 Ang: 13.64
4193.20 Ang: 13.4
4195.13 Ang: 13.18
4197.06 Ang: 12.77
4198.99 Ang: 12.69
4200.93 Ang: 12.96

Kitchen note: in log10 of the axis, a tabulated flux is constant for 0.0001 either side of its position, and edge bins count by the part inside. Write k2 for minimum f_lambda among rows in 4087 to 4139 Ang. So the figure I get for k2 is 10.65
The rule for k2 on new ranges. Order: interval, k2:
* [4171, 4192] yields 11.54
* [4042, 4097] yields 9.967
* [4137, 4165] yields 11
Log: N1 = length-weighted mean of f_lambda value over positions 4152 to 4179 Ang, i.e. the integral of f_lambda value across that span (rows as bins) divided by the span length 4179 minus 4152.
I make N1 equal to 12.3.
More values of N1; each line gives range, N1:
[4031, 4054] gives 13.0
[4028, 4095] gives 12.6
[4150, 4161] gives 11.9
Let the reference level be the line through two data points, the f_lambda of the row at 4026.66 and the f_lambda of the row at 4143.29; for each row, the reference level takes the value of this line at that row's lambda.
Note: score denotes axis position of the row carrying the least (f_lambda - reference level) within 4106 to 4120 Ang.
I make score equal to 4107.20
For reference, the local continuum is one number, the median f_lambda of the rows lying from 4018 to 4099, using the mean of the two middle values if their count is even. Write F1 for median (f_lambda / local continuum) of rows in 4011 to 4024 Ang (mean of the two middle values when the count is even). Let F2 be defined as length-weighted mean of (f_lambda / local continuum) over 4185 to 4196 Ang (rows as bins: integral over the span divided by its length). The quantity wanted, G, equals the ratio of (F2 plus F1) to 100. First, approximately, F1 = 1.05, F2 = 1.009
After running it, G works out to 0.0206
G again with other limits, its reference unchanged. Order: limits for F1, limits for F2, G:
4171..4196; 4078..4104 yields 0.0199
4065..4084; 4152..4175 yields 0.0190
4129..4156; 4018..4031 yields 0.0198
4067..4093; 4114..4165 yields 0.0195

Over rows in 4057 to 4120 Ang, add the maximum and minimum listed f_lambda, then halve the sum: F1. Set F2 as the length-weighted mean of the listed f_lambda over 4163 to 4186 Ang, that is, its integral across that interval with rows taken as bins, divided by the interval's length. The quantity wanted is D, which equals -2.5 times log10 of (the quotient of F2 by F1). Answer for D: -0.024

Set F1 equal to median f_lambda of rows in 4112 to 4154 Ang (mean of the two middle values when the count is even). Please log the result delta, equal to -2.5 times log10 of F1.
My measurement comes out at -2.73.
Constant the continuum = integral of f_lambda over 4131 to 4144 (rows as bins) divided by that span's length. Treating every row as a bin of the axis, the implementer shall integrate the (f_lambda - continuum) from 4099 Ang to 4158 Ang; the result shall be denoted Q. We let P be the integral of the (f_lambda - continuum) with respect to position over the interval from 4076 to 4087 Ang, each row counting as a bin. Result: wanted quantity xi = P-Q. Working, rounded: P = 0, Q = -5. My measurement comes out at 5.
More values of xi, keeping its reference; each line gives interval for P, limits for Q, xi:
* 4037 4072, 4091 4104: 4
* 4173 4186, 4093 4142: -15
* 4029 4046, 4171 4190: 11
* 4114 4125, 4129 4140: 4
